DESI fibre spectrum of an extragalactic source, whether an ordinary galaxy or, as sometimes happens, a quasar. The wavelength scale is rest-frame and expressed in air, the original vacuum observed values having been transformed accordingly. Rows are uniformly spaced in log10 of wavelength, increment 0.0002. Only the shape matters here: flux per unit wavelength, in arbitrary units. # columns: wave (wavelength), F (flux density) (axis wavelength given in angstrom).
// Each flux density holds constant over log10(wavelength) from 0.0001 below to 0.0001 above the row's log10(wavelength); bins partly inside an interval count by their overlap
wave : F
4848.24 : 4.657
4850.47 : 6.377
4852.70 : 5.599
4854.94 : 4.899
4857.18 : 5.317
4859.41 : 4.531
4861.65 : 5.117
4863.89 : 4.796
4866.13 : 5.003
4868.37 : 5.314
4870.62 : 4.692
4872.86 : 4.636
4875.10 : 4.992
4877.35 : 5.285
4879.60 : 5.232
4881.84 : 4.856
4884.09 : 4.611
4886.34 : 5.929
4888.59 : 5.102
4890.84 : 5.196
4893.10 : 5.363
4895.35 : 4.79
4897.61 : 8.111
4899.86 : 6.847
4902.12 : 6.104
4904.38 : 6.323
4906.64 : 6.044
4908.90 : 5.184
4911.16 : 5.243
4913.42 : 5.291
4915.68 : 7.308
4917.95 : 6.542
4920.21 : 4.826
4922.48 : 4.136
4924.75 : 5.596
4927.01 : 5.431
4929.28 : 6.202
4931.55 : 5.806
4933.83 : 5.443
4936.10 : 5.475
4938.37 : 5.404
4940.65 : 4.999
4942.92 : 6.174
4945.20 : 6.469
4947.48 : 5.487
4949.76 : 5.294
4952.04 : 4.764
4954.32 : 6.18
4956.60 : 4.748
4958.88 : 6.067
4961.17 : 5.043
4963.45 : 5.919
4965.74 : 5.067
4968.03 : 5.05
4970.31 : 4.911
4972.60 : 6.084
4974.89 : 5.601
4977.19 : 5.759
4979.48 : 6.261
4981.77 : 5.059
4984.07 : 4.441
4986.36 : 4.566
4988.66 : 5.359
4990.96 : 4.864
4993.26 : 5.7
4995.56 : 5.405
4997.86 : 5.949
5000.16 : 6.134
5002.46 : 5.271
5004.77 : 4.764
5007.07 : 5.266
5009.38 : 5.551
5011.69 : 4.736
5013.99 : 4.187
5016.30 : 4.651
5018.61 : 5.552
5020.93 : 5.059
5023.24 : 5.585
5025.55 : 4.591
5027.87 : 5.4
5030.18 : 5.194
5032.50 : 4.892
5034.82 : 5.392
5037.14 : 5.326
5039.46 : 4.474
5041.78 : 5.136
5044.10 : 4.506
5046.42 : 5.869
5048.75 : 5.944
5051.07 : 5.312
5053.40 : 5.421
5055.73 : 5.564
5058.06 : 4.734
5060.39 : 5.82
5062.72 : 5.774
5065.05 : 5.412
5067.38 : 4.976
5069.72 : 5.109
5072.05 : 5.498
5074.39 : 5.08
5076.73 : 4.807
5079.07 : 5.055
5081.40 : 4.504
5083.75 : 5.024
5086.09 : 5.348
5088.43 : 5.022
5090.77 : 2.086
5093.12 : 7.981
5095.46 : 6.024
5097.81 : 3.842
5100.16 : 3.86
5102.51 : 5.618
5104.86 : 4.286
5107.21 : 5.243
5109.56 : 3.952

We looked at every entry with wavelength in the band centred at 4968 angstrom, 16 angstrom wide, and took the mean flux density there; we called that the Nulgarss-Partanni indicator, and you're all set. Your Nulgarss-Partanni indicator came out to 5.38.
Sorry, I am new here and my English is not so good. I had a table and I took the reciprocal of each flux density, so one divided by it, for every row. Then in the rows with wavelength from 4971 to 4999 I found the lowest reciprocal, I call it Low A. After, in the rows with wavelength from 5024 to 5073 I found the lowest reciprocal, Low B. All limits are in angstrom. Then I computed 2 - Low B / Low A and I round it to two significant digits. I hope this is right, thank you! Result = 0.95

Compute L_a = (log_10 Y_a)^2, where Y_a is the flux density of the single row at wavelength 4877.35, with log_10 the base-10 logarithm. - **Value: 0.52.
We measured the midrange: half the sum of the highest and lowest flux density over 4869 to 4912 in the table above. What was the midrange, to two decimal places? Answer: 6.36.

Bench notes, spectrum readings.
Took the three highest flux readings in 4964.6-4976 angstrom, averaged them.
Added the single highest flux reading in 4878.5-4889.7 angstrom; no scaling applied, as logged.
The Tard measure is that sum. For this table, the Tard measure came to 11.5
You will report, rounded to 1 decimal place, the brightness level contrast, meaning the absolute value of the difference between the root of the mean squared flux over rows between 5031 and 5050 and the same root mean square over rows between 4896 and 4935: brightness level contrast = 0.8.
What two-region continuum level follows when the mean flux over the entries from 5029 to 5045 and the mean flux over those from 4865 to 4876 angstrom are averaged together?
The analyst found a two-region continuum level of 4.96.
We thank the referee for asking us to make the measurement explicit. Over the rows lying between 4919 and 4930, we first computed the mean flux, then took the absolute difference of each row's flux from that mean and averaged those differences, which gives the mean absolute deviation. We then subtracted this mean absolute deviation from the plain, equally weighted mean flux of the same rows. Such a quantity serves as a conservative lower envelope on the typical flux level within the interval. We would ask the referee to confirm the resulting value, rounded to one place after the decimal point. 4.6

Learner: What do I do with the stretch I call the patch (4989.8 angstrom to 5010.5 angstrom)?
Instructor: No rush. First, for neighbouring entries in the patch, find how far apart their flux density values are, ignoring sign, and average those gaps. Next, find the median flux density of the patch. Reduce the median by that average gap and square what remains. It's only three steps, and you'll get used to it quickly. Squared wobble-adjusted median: 24.0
